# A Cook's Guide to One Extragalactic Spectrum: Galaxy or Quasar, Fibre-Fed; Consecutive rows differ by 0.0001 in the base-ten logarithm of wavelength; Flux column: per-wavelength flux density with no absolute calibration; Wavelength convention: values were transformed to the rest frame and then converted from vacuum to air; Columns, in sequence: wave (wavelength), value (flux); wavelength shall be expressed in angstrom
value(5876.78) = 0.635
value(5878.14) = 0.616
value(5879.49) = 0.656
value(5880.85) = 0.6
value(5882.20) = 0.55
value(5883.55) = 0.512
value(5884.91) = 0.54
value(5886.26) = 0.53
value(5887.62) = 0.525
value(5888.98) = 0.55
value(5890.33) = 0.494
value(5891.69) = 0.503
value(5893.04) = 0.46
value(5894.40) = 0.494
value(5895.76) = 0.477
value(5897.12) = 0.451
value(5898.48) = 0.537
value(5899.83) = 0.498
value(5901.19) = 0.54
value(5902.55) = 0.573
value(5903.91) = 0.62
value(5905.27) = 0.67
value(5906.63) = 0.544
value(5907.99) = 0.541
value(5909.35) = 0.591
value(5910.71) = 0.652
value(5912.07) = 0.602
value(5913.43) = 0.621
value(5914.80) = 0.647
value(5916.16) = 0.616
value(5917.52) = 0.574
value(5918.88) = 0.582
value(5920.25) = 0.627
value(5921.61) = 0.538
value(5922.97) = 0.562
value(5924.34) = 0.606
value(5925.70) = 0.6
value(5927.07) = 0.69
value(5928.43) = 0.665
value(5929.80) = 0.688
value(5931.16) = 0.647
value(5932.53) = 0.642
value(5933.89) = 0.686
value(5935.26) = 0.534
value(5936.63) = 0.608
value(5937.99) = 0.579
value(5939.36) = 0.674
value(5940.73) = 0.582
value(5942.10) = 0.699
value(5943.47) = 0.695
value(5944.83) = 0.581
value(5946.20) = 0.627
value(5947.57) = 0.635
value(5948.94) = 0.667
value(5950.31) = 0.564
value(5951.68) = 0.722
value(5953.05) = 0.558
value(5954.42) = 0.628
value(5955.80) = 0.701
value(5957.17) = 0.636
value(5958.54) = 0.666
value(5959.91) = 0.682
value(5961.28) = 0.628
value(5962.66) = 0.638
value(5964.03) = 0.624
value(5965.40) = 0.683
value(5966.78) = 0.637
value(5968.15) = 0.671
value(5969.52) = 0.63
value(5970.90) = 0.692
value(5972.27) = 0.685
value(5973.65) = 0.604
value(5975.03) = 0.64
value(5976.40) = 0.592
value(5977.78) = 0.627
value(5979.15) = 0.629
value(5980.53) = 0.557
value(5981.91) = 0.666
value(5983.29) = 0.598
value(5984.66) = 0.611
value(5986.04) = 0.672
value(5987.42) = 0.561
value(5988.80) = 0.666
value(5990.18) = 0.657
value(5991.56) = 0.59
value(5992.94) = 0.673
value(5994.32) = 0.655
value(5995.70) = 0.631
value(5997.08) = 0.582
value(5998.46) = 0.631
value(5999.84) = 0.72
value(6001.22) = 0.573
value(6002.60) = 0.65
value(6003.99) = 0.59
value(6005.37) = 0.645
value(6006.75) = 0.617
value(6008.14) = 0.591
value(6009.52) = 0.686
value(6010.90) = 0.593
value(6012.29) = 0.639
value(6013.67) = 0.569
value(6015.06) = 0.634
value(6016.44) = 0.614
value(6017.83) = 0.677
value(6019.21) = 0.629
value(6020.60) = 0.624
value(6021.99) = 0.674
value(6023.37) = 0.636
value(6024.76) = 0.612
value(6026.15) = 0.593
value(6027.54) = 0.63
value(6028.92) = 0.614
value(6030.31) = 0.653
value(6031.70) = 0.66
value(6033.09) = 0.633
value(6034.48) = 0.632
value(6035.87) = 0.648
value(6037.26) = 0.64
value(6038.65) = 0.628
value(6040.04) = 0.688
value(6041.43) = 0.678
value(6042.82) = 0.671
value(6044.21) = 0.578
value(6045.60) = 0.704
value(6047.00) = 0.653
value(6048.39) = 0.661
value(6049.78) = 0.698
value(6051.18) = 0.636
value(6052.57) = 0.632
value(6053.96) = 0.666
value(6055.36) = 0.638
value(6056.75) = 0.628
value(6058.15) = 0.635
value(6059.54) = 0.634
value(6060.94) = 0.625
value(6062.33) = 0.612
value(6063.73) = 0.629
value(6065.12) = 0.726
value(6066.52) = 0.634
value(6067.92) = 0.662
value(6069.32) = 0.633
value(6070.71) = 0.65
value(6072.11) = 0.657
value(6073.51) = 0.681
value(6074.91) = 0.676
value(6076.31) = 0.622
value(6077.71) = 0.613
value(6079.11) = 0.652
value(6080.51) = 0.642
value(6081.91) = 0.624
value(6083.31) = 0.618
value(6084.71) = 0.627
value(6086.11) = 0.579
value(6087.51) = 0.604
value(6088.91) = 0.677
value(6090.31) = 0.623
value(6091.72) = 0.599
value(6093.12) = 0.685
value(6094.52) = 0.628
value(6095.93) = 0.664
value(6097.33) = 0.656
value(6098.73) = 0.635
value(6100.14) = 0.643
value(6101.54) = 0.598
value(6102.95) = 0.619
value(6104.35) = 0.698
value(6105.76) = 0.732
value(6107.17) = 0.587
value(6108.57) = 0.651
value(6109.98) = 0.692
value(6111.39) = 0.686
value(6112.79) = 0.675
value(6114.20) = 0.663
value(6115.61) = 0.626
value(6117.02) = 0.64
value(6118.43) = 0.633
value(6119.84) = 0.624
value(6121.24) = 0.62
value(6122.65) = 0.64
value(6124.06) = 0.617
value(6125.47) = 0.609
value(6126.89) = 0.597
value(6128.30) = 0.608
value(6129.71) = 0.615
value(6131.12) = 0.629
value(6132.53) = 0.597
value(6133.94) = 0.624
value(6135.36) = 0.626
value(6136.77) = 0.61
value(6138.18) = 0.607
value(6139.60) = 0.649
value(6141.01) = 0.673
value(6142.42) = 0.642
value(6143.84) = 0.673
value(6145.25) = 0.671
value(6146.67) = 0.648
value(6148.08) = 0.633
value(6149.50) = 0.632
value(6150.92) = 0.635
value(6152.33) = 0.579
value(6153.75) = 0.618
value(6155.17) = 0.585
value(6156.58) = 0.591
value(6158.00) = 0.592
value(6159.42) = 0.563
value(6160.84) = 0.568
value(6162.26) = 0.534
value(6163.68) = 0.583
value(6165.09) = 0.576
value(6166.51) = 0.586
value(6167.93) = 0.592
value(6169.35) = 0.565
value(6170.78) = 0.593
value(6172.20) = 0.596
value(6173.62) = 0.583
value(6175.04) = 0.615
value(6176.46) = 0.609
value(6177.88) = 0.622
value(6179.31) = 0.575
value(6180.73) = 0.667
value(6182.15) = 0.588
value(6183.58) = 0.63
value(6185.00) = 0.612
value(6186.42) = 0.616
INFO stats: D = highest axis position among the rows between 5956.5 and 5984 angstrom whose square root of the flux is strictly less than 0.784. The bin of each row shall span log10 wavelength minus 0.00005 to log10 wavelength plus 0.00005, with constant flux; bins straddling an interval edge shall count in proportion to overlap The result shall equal 5983.29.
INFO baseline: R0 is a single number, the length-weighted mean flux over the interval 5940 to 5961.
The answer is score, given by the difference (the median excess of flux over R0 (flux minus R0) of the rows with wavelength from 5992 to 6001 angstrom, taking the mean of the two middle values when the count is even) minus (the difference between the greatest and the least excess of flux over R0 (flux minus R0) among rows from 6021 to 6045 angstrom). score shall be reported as -0.11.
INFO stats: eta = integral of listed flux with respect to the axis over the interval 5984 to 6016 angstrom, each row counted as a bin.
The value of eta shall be 20.1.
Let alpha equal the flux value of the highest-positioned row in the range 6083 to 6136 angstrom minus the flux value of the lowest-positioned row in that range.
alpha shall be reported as 0.008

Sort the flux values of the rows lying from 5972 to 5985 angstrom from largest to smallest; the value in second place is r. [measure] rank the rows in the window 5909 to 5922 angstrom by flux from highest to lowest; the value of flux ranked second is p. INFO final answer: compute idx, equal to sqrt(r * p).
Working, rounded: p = 0.647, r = 0.666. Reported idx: 0.656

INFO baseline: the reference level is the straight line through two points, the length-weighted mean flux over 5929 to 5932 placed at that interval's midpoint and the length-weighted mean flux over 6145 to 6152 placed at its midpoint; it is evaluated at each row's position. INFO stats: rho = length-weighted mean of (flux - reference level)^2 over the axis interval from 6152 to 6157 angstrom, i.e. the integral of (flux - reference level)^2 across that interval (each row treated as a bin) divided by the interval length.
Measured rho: 0.0021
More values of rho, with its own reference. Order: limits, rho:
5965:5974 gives 0.0009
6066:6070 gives 0.0002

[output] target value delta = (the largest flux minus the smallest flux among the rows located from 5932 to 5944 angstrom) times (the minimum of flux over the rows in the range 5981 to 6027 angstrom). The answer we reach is 0.093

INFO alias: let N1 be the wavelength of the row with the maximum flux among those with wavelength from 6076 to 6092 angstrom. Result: 6088.91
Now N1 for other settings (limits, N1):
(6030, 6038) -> 6031.70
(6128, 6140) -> 6139.60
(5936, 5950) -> 5942.10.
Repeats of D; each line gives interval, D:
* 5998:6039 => 6028.92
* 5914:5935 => 5925.70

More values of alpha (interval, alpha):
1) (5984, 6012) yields -0.018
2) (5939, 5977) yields -0.082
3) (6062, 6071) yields 0.038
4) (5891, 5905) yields 0.117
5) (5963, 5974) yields -0.020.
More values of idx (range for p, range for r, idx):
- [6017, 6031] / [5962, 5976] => 0.679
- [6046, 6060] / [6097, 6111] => 0.682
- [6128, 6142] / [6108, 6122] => 0.667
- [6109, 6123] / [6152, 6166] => 0.637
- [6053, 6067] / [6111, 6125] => 0.670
